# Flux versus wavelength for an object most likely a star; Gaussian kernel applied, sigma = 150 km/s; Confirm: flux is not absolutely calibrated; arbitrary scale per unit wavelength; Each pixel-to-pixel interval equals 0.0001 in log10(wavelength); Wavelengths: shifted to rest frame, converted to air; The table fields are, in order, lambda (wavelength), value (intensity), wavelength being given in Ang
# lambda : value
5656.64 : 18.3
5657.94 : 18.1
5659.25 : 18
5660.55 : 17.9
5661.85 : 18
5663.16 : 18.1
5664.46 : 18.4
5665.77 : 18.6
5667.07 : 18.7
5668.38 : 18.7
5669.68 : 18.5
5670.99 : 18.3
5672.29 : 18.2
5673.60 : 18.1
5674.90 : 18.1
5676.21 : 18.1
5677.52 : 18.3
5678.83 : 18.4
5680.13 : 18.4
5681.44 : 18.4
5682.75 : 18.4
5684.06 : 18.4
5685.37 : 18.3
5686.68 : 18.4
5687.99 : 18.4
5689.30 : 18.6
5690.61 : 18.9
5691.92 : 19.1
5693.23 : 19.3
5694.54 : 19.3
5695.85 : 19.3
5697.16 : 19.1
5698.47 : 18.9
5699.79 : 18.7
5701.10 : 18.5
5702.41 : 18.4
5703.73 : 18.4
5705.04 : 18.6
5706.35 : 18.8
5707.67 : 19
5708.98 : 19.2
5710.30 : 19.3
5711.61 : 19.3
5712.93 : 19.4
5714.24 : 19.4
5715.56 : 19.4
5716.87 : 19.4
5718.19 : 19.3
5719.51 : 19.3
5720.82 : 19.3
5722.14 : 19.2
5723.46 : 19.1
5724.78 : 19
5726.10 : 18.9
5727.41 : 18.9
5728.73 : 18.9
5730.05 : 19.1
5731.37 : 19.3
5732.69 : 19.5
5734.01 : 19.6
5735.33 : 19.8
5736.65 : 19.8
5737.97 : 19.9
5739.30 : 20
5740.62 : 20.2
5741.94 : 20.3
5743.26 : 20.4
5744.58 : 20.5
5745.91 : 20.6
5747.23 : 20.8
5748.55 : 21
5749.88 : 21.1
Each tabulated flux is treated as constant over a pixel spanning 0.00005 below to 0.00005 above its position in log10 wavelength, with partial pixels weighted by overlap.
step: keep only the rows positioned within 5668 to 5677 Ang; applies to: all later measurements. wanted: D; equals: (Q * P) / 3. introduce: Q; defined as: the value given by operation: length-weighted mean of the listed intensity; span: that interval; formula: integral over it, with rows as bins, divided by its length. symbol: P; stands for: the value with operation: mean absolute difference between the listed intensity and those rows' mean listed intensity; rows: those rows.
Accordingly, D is 1.1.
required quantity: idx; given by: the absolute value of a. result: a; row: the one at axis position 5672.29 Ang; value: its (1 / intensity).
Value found 0.0549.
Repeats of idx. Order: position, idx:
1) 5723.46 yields 0.0524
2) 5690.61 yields 0.0529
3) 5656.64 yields 0.0546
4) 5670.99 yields 0.0546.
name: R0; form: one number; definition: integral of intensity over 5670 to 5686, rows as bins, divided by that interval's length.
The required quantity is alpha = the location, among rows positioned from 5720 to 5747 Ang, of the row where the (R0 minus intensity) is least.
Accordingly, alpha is 5745.91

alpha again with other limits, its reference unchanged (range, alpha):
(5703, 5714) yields 5712.93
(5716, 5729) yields 5716.87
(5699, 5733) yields 5732.69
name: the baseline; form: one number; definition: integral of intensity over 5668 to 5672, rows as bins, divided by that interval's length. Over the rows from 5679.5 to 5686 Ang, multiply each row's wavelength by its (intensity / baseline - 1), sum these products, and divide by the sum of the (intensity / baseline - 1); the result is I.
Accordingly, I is 5683.2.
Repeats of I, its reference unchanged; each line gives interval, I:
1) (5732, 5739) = 5735.5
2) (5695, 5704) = 5696.6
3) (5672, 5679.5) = 5675.0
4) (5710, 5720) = 5714.9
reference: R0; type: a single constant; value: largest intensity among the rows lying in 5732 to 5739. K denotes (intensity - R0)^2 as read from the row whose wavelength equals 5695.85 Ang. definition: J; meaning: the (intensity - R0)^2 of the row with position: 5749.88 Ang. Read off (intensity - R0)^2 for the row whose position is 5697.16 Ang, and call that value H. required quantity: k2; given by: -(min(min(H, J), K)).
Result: -0.4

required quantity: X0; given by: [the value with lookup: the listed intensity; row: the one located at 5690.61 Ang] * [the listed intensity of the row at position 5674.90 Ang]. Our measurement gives 342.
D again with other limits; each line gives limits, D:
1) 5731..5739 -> 1.2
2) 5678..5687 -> 0.2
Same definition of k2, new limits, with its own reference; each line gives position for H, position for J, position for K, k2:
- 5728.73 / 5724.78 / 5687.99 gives -0.8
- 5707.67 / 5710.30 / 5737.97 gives 0.0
